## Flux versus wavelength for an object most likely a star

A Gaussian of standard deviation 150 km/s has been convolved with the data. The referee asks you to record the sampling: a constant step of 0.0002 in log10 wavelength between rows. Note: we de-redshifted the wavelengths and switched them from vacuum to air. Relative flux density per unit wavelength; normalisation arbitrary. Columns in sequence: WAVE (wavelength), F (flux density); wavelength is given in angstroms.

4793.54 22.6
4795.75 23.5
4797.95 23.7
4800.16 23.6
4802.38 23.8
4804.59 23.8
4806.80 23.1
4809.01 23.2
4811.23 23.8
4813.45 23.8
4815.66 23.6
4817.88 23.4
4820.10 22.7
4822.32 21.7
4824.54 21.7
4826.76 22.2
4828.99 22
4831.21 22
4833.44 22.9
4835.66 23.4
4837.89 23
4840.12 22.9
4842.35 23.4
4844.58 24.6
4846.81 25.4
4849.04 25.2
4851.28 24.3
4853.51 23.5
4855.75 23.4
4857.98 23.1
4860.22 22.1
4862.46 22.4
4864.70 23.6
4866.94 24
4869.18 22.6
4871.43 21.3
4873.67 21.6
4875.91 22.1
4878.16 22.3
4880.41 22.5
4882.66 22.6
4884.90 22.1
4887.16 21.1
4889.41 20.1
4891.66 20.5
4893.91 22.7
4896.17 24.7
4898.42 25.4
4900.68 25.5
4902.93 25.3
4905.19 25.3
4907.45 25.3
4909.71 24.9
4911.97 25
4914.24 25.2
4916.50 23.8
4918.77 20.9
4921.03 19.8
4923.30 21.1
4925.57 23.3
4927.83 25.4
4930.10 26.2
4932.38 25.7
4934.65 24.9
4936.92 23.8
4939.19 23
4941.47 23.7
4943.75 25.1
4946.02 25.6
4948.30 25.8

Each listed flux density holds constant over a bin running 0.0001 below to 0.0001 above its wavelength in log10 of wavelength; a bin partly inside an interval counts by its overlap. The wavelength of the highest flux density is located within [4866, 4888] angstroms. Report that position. 4866.94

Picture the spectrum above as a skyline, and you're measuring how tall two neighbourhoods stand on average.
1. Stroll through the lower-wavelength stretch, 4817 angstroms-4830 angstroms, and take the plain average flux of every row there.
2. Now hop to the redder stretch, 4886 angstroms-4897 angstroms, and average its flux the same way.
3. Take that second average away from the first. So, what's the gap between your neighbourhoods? 0.5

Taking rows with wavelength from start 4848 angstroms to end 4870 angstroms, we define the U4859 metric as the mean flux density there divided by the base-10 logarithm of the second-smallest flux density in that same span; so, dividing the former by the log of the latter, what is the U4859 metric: 17.3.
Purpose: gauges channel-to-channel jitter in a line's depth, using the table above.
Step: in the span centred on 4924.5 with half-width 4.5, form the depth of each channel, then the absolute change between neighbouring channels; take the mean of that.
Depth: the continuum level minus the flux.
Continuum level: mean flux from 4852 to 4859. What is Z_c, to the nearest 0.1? 1.9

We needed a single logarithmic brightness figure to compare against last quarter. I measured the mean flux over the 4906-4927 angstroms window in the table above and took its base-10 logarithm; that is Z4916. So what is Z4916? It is 1.37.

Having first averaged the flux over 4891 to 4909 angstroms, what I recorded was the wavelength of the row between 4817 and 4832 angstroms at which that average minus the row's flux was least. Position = 4817.88 angstroms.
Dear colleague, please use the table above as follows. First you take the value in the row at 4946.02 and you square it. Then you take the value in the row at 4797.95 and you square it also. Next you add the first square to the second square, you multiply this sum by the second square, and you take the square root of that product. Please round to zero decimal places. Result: 827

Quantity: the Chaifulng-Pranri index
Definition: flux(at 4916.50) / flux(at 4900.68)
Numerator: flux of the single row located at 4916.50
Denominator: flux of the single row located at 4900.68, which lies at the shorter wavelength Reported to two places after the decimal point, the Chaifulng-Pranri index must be 0.93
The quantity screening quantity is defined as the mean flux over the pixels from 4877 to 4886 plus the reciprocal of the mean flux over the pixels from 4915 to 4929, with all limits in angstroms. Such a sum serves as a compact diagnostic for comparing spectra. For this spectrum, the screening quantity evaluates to 22.4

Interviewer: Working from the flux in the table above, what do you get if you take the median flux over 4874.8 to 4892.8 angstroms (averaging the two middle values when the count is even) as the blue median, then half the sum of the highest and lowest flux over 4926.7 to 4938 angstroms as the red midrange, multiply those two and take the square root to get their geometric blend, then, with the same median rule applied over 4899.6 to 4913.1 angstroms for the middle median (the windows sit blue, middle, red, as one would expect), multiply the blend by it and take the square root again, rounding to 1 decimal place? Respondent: 24.4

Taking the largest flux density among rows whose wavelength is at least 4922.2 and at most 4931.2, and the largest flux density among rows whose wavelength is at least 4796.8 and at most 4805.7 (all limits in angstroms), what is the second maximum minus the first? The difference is -2.4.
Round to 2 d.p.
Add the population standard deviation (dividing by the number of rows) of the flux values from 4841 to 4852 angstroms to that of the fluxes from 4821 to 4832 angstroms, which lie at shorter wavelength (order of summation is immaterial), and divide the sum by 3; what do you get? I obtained 0.30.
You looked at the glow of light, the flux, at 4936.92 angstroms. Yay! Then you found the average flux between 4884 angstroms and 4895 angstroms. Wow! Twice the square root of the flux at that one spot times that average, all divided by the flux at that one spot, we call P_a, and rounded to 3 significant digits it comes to 1.89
